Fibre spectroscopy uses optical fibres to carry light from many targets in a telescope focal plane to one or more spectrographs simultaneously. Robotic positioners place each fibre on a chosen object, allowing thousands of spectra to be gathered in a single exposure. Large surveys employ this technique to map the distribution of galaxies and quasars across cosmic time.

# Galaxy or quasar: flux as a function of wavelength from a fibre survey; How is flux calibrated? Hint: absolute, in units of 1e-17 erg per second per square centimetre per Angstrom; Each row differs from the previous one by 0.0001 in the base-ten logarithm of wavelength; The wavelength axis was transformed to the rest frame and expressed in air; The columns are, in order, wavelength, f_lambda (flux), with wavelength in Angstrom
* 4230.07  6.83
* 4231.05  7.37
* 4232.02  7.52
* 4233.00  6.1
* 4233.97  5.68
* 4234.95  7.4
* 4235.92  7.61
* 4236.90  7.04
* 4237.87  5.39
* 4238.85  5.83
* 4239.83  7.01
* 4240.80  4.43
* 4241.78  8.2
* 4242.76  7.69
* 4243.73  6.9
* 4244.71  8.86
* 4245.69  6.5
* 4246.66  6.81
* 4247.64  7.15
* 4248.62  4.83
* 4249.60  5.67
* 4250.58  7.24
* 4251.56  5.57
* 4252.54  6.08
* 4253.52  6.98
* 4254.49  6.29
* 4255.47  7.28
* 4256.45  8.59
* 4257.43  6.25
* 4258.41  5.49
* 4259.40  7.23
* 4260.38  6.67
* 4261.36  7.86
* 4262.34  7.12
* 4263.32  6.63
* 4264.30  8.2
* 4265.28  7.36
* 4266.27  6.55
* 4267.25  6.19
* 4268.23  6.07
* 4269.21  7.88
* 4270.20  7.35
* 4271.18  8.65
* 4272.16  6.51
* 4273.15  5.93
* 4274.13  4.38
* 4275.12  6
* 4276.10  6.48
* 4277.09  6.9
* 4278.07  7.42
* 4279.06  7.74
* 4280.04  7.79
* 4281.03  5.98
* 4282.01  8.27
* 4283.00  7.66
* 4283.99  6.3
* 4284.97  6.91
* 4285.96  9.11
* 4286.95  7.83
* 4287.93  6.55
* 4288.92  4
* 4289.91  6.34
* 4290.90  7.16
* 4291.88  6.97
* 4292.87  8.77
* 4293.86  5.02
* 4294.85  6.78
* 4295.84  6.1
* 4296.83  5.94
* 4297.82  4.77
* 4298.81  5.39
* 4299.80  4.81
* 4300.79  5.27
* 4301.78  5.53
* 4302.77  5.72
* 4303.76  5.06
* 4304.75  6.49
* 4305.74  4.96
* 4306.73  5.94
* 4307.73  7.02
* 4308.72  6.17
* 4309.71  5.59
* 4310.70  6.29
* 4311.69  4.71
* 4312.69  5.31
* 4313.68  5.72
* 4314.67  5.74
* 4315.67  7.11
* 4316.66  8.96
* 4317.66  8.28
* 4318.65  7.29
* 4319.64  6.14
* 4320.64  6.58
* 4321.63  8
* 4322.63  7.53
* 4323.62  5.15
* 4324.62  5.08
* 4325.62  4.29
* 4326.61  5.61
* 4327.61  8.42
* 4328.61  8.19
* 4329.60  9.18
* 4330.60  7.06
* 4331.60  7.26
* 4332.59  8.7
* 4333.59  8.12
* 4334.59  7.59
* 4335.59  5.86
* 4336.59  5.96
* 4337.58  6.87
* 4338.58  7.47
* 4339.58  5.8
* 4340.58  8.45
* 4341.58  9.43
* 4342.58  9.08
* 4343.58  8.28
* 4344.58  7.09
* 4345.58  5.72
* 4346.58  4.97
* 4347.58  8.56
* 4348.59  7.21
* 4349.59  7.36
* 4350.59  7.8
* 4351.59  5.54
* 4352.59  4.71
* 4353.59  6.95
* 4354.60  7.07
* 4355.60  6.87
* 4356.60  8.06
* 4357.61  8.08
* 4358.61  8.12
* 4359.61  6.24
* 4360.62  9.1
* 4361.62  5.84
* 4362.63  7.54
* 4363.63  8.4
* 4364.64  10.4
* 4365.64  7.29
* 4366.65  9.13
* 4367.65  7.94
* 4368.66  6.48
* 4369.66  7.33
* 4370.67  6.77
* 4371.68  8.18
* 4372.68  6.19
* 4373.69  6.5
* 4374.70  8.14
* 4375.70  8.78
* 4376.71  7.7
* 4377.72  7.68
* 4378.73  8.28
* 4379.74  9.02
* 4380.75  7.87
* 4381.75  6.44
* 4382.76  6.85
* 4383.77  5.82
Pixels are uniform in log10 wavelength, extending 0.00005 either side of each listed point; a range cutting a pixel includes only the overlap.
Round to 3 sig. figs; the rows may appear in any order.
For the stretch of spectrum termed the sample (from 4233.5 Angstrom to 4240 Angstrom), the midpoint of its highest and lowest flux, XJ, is 6.50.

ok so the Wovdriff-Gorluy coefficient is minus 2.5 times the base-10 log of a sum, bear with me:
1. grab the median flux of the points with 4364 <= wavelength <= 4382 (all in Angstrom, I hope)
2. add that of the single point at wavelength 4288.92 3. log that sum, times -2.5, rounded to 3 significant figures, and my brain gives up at -2.68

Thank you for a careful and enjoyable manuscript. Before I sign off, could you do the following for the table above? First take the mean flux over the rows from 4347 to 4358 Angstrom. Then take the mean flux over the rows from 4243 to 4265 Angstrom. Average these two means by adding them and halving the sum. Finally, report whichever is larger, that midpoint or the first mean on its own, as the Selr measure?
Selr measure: 7.1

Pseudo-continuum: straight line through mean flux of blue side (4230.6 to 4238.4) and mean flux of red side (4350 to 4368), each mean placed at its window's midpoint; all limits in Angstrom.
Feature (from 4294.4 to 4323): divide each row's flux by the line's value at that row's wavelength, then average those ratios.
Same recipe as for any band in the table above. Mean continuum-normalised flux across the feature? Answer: 0.86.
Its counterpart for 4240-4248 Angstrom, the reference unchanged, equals 1.04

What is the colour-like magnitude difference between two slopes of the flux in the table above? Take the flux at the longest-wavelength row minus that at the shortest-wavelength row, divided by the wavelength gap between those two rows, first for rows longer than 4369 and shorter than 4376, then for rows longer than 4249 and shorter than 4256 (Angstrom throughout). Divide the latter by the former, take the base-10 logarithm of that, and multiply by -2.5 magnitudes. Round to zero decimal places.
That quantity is 0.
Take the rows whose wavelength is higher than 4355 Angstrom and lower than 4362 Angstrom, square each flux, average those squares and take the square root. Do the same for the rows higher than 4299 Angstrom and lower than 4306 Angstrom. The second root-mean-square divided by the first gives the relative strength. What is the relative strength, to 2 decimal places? 0.72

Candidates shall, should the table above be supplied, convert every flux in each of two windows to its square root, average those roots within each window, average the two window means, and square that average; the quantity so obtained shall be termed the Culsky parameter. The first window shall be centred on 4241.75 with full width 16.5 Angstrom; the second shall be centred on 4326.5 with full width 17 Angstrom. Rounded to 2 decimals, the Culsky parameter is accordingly 6.80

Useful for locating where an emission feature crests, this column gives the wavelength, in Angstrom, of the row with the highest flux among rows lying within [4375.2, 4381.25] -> 4379.74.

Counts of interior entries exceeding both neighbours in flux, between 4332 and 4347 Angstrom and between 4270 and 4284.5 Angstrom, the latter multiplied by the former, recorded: 6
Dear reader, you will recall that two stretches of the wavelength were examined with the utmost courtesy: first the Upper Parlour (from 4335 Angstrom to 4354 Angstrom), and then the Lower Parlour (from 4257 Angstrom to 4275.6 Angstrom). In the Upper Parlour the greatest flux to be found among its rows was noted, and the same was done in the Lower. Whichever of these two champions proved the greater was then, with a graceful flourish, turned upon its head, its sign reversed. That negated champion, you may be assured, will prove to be -9.4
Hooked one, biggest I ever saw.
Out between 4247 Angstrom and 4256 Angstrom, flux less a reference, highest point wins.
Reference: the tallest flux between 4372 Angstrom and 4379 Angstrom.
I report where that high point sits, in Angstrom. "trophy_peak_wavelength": 4255.47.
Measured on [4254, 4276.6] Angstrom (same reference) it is 4271.18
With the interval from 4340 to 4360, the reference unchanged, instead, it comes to 4341.58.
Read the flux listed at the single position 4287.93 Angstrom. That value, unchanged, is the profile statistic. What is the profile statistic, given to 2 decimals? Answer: 6.55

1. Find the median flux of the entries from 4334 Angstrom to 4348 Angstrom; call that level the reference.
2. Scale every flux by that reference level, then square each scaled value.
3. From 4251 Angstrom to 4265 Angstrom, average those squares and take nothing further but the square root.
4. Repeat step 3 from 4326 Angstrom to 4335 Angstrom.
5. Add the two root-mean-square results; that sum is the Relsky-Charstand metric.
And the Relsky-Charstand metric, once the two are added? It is 2.03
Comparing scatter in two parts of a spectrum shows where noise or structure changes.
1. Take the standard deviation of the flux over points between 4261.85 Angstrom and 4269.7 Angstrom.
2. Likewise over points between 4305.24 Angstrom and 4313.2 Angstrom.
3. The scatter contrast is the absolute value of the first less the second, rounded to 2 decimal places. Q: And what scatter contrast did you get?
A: 0.02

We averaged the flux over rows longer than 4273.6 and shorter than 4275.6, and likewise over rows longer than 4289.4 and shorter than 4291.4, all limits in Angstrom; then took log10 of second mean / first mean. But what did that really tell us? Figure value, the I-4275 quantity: 0.11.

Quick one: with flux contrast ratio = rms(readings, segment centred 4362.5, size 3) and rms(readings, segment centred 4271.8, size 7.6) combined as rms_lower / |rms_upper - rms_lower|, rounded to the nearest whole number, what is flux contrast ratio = 11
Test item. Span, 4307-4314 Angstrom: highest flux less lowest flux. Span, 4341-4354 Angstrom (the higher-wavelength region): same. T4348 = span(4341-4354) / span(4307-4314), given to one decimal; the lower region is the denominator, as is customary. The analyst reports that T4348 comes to 2.0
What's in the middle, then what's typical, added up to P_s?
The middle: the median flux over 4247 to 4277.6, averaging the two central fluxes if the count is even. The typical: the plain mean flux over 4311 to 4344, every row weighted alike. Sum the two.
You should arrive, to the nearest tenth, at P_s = 13.7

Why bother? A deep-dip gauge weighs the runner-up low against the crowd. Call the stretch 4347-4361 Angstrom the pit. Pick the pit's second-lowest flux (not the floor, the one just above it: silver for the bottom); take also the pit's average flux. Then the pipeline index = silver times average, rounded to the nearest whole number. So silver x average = 40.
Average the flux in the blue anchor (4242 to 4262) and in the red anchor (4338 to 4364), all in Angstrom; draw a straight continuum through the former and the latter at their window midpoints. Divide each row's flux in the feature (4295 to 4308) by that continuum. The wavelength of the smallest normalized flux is 4297.82 Angstrom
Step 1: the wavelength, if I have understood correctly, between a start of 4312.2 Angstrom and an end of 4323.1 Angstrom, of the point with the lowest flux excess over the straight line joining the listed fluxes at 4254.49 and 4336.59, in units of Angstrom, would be 4312.69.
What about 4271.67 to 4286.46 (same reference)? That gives 4274.13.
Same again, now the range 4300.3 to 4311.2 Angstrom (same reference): 4305.74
